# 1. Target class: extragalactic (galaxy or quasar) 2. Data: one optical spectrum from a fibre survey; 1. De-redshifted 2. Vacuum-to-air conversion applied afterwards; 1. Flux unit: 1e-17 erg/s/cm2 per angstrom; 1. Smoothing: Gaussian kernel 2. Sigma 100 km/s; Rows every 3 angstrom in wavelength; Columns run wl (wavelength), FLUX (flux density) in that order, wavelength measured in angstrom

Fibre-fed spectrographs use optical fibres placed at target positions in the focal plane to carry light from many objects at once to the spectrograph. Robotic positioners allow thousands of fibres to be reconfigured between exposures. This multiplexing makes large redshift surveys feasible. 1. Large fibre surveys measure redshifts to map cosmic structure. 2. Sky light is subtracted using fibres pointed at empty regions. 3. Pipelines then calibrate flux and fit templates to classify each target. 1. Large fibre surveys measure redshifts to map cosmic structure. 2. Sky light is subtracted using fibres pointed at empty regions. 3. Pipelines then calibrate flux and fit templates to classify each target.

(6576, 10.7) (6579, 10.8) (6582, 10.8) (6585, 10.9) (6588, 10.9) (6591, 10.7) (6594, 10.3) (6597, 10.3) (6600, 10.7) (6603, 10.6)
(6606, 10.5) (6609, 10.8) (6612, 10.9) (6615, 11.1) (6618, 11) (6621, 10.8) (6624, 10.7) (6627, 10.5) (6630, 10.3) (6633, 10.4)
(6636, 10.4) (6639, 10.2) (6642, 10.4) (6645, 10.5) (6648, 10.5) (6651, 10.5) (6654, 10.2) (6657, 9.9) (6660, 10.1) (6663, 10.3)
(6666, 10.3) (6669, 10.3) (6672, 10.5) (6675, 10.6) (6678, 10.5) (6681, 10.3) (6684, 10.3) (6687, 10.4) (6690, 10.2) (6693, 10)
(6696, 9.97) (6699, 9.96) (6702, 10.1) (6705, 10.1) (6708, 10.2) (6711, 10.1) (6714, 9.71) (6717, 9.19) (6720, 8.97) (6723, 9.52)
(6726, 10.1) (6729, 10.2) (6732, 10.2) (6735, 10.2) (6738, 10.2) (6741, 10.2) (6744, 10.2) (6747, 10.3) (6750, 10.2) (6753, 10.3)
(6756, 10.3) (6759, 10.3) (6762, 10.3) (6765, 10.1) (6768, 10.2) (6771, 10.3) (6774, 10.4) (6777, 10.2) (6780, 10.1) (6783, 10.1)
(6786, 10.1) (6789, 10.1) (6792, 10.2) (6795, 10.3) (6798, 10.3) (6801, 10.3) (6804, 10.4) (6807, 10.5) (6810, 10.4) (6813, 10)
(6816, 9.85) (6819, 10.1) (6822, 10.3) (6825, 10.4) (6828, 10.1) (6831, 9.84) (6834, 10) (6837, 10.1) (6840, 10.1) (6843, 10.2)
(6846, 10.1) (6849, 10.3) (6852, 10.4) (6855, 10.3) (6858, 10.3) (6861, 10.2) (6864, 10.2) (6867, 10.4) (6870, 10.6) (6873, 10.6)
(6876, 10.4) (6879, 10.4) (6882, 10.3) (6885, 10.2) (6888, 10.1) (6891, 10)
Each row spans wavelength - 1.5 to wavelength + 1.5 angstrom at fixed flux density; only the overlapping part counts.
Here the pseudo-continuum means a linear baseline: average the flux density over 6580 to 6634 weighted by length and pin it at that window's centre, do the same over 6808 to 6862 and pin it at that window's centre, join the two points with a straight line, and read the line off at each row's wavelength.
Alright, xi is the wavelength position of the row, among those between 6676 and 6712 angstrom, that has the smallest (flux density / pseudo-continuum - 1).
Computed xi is 6699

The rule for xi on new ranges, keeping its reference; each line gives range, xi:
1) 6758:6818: 6816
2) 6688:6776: 6720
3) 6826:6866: 6831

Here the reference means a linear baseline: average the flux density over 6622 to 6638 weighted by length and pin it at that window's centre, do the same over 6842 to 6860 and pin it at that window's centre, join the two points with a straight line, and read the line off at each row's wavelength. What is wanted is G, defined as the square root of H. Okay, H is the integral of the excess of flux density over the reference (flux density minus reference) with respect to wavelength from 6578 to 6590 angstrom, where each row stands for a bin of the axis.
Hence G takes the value 2.0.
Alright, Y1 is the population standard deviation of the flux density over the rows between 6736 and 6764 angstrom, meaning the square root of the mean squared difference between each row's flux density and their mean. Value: 0.050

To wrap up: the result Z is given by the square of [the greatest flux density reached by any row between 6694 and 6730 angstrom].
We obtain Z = 104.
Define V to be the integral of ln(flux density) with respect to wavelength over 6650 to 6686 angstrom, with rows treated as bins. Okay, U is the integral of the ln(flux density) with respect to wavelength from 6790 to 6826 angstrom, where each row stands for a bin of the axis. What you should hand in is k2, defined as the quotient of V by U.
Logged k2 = 1.00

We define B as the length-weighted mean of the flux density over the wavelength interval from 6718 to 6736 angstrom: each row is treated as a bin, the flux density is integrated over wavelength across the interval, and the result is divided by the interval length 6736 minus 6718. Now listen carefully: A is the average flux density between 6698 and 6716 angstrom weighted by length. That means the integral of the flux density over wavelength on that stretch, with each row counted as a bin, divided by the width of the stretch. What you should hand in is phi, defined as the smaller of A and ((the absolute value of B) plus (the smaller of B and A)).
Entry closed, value 10.0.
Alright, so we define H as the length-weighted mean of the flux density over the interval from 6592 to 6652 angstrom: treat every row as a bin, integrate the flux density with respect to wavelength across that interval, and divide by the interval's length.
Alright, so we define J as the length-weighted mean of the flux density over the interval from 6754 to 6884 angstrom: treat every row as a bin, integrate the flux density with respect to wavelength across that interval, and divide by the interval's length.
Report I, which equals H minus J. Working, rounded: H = 10.6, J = 10.2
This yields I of 0.33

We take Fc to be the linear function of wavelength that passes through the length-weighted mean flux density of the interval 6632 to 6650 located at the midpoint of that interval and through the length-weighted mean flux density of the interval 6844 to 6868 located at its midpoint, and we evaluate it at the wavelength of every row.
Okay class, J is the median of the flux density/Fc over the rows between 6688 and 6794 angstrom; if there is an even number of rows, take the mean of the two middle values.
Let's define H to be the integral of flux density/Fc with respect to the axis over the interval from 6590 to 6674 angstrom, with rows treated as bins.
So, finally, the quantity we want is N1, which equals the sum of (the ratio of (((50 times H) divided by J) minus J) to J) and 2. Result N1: 4369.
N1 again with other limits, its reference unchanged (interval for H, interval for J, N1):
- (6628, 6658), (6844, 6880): 1470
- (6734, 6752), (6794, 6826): 891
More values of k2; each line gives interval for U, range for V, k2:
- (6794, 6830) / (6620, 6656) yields 1.01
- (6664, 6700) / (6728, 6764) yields 1.00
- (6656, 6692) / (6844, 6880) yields 1.00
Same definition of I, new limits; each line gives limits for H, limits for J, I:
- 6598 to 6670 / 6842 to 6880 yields 0.16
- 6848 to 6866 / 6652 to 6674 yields 0.04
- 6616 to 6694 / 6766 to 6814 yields 0.15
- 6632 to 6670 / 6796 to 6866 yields 0.10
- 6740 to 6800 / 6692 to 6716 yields 0.23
